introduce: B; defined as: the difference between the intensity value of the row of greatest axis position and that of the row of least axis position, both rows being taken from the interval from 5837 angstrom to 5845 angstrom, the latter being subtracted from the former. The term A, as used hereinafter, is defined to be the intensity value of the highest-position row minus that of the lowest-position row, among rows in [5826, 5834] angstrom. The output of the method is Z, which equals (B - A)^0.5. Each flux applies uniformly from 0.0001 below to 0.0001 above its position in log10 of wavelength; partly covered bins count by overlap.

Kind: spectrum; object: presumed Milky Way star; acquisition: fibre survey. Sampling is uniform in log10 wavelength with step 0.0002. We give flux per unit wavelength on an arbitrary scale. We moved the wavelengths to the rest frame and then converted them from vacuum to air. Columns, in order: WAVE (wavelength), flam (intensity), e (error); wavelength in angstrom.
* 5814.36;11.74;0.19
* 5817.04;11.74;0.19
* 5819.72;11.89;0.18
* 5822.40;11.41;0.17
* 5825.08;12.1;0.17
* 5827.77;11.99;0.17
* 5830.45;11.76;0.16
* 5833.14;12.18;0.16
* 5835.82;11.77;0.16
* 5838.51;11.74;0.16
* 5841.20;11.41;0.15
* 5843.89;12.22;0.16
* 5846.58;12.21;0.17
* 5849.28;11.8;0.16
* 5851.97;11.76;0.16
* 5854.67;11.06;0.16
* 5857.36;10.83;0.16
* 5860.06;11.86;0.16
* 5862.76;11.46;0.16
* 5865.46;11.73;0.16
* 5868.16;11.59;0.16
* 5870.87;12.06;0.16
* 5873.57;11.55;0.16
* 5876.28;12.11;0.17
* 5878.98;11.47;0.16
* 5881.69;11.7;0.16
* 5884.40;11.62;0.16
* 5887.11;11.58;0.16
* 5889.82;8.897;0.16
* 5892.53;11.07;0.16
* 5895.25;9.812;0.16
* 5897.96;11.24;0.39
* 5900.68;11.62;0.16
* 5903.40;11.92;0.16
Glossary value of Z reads 0.5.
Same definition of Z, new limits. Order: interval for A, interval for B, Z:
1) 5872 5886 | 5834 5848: 0.6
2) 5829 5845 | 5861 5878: 0.4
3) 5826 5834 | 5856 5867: 0.8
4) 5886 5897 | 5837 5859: 0.9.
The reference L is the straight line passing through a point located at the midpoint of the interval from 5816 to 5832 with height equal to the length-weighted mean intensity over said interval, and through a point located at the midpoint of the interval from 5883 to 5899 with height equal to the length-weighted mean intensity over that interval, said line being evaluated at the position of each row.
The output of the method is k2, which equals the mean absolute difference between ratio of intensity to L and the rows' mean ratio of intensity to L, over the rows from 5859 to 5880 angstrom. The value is 0.019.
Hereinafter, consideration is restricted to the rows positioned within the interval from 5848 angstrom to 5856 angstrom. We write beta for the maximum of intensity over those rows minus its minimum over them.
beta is 0.74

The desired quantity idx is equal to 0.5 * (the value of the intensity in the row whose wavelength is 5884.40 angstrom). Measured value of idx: 5.81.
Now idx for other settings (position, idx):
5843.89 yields 6.11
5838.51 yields 5.87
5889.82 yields 4.45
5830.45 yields 5.88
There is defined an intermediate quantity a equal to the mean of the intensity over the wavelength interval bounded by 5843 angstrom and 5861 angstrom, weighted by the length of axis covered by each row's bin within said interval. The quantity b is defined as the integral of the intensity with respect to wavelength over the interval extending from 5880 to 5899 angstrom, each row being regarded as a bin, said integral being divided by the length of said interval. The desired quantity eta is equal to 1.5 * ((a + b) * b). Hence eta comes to 366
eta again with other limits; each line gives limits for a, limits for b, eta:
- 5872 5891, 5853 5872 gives 394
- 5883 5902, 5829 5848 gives 406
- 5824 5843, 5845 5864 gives 407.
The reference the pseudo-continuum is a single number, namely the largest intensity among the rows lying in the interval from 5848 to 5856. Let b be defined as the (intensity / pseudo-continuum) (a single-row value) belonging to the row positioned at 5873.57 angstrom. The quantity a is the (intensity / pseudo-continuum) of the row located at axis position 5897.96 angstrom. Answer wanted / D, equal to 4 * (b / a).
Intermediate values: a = 0.95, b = 0.98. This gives 4.11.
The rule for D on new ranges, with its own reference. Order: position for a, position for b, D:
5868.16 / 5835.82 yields 4.06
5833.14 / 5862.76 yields 3.76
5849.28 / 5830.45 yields 3.99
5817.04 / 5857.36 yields 3.69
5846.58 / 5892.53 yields 3.63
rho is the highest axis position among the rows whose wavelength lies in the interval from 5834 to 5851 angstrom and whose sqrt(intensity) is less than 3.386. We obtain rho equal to 5841.20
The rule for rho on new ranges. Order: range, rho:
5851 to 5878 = 5862.76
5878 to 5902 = 5897.96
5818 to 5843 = 5841.20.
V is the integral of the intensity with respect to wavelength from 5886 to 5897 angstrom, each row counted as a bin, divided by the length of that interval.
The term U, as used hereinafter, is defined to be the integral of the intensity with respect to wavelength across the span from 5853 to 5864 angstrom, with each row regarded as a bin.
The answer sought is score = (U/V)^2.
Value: 145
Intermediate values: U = 124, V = 10.3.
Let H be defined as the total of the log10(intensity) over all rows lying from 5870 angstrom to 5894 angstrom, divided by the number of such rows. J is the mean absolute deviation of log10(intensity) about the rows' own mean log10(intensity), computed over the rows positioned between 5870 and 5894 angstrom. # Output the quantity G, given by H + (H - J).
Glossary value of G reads 2.08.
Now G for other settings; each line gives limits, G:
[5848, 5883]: 2.12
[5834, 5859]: 2.12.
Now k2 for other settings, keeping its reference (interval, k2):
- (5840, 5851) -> 0.027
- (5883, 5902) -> 0.079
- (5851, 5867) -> 0.033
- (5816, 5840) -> 0.018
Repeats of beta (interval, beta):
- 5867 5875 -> 0.51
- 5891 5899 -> 1.43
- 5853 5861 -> 1.03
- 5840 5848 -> 0.81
